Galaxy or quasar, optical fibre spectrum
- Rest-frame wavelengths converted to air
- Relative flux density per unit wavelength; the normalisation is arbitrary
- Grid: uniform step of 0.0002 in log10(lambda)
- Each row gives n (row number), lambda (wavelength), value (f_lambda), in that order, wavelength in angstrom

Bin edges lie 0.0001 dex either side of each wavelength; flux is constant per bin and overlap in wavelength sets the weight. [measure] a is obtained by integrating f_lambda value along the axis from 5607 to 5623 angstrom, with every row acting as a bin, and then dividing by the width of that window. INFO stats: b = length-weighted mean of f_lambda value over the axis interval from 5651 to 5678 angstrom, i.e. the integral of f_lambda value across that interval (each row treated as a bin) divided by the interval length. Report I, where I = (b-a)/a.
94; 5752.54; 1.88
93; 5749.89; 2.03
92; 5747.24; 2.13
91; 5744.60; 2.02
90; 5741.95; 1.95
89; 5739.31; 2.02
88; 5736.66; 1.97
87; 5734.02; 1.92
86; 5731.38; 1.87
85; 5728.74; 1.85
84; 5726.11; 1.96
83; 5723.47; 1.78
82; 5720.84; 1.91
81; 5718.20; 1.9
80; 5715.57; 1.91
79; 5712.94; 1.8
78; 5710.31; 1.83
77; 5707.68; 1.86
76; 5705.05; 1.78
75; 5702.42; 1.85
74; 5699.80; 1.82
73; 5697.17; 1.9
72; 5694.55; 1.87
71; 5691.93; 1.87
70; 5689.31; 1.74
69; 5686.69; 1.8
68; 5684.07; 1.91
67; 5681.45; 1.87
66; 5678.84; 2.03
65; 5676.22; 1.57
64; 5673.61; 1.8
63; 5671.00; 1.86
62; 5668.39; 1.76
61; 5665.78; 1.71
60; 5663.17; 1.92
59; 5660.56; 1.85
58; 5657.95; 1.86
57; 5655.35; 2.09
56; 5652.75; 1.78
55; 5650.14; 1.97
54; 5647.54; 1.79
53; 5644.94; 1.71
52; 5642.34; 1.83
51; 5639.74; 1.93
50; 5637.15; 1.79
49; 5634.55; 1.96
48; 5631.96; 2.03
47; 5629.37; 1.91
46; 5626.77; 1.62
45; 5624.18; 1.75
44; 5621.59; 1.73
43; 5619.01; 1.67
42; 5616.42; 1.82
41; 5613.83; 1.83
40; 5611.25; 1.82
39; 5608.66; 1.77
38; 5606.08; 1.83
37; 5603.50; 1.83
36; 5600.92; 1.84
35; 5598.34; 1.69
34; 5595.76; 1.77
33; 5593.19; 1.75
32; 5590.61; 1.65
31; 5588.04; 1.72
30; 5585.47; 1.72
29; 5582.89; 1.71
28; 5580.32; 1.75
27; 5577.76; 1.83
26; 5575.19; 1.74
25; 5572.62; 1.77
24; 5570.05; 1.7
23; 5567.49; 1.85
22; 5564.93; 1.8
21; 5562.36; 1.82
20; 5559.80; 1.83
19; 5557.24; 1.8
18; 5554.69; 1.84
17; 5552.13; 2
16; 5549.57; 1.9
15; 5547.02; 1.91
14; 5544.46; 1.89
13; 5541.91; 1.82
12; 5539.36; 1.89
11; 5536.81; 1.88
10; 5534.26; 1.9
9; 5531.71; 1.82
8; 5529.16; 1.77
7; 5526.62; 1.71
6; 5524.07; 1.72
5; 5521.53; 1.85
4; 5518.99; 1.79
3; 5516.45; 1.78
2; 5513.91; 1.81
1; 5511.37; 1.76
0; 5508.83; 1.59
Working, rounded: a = 1.77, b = 1.83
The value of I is 0.03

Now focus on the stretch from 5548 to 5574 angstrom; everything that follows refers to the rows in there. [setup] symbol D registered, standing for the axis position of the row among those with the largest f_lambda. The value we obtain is 5552.13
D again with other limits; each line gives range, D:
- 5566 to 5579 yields 5567.49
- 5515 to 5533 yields 5521.53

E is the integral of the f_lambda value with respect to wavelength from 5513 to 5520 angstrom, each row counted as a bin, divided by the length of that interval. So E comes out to 1.793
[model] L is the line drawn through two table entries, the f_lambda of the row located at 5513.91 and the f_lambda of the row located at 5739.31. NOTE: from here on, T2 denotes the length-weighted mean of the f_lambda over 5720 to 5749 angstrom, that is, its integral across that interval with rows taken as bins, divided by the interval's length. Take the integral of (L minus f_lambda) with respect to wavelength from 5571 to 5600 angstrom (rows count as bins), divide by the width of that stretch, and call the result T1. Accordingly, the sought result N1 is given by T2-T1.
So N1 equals 1.81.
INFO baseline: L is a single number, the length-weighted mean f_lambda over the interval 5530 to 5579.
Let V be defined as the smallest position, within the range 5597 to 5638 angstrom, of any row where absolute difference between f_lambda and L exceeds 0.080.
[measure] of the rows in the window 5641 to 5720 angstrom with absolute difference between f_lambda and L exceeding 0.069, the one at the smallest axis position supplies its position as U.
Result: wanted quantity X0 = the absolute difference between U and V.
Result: 46.6 angstrom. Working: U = 5644.94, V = 5598.34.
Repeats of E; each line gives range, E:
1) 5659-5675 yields 1.816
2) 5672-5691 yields 1.819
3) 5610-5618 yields 1.817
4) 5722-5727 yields 1.864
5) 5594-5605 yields 1.783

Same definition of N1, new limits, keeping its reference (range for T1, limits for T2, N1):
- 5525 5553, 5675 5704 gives 1.86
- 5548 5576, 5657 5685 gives 1.80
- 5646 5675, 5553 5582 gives 1.70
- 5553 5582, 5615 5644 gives 1.76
